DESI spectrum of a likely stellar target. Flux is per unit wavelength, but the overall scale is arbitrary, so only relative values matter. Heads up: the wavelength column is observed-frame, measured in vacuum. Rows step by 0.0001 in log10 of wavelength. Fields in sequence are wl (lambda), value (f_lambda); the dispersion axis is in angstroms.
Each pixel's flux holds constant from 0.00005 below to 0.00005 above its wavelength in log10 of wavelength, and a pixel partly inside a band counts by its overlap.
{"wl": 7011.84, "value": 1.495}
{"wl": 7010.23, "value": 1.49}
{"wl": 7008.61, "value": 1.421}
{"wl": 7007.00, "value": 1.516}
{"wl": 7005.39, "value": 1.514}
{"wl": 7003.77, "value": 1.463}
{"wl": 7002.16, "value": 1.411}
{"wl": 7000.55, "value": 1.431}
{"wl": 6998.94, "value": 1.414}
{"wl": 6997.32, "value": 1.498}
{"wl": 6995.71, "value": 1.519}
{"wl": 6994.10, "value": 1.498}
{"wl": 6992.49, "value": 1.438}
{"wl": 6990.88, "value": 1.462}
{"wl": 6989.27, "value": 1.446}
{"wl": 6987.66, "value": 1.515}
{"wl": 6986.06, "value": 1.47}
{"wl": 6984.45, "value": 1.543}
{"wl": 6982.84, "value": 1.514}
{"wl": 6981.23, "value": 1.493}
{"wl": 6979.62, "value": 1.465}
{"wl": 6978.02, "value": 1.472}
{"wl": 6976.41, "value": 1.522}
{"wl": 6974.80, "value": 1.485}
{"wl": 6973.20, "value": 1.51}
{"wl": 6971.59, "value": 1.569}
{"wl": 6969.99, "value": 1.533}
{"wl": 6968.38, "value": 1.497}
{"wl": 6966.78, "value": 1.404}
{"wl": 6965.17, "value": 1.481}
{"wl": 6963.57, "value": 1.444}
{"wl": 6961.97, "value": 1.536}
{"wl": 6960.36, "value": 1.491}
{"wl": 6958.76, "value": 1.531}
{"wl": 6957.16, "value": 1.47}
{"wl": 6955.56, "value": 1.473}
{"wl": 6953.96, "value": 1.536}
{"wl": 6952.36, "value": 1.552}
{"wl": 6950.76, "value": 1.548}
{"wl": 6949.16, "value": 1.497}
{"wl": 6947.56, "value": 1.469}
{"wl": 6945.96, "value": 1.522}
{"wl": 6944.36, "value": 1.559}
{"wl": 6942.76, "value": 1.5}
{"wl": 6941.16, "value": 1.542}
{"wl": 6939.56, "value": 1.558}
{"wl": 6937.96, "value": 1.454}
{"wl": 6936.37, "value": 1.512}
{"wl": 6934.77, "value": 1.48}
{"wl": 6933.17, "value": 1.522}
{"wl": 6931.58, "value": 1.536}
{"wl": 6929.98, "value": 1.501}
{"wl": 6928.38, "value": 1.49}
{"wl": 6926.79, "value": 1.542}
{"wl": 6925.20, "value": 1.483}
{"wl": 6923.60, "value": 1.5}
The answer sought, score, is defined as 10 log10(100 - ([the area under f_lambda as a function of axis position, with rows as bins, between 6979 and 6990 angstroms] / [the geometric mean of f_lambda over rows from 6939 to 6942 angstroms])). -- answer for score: 19.5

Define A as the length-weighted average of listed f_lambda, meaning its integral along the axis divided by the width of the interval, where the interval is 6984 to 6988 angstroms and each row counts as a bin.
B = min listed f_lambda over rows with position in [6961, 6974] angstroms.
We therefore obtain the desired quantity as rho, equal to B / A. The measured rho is 0.93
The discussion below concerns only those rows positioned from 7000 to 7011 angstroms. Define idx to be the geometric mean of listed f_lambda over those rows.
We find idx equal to 1.46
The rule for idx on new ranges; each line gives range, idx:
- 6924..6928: 1.51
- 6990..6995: 1.47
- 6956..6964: 1.49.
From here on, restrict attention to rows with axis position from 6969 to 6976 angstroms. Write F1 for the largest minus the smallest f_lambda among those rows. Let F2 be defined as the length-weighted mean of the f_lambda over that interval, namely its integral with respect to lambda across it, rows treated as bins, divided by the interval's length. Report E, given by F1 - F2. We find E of -1.44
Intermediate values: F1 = 0.084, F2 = 1.523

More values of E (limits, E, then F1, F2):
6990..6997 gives -1.40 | 0.081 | 1.480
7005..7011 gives -1.39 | 0.095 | 1.483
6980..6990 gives -1.40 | 0.097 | 1.496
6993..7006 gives -1.36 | 0.108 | 1.466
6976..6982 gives -1.43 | 0.057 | 1.486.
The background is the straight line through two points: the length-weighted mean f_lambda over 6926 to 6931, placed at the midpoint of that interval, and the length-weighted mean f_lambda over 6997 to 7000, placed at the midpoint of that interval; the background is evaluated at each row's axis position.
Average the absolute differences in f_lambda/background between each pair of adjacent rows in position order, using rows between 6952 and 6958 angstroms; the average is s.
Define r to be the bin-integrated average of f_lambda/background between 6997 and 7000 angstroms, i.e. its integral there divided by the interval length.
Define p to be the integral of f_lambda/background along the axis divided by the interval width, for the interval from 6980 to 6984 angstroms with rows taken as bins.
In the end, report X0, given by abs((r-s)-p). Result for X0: 0.0453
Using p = 1.03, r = 1.00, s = 0.0173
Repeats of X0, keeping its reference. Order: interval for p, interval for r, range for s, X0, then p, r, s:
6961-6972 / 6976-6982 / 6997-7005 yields 0.0258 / 1.01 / 1.02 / 0.0300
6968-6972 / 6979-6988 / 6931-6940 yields 0.0466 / 1.04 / 1.03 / 0.0331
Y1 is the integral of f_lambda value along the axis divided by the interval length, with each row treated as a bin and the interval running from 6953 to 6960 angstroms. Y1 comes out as 1.505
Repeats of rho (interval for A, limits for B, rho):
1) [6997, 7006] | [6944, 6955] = 1.01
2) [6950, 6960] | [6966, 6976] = 0.92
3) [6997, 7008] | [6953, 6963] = 1.01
